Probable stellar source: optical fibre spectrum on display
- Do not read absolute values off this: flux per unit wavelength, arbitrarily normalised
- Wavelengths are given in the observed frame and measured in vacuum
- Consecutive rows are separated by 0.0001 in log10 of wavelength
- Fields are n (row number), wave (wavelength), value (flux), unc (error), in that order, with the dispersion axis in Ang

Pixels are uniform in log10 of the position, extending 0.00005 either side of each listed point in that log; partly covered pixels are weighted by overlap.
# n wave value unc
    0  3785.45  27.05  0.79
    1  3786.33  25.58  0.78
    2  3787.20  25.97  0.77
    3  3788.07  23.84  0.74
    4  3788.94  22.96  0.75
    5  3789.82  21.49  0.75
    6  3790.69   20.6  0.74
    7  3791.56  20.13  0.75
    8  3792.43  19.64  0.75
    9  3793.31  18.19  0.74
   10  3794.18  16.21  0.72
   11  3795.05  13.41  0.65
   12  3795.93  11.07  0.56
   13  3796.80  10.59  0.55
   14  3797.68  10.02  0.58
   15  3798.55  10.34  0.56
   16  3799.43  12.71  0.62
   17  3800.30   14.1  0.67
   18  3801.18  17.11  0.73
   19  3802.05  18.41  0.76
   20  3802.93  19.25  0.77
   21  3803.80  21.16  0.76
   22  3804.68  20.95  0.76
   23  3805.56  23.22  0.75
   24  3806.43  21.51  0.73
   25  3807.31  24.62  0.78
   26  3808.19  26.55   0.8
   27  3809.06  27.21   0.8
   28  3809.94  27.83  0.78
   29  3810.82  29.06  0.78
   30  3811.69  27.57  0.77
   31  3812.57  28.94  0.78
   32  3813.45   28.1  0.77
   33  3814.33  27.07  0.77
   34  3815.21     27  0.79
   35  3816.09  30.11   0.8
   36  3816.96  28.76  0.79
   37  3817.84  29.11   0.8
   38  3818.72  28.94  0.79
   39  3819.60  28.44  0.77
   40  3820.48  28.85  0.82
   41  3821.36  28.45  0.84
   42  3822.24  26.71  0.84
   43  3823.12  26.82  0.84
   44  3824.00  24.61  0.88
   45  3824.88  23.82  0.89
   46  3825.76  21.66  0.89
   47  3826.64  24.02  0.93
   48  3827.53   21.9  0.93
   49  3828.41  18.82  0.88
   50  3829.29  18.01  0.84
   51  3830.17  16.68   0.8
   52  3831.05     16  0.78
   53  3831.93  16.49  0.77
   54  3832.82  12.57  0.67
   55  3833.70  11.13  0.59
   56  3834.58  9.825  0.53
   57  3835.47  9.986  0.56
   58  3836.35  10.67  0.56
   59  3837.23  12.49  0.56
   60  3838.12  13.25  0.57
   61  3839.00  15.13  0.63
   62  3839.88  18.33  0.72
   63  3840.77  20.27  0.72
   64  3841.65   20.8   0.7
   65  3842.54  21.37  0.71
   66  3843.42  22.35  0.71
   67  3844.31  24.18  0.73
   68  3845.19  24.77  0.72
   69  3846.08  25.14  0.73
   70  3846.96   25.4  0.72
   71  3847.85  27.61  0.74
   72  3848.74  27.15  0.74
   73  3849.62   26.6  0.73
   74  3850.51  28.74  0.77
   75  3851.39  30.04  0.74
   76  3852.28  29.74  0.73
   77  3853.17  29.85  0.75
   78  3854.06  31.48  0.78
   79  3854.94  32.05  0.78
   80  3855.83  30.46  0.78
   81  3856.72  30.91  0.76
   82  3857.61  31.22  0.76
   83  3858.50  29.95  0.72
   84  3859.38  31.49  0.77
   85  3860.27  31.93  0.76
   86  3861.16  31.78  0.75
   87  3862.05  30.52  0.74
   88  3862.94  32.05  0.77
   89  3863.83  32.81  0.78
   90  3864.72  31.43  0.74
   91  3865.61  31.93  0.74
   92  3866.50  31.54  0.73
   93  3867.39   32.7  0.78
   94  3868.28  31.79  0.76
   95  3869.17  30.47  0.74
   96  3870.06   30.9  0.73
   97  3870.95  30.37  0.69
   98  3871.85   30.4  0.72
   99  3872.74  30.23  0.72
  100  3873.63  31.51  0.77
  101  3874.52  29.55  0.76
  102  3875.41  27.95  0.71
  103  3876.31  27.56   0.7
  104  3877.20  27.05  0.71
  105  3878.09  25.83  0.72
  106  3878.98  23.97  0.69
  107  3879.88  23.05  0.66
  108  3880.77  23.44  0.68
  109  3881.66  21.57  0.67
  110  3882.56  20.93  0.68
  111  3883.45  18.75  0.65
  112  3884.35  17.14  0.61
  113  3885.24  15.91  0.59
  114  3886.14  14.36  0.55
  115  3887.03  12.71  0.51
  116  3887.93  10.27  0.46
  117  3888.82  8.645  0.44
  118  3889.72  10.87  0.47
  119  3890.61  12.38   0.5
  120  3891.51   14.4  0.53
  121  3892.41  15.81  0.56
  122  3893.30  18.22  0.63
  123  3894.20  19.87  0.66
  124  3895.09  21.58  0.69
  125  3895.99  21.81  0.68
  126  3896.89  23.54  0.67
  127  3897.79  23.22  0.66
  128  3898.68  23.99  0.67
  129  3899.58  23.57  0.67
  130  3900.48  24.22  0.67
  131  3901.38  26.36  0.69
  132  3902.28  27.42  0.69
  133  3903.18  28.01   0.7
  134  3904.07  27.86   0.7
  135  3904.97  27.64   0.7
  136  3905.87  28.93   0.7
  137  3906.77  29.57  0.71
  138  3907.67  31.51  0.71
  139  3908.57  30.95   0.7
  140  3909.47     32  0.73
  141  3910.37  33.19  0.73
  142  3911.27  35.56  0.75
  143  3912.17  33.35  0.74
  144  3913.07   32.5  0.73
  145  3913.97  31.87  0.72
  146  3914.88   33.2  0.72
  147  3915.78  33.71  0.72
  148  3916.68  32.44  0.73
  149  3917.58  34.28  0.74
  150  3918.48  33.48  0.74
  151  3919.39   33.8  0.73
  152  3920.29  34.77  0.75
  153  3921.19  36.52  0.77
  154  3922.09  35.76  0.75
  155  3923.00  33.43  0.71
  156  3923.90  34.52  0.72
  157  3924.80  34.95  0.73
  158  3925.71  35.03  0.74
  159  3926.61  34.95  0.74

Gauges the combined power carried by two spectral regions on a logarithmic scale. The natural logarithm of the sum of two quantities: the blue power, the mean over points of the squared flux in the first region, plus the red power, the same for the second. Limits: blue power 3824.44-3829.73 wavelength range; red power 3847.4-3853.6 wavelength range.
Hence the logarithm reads 7.15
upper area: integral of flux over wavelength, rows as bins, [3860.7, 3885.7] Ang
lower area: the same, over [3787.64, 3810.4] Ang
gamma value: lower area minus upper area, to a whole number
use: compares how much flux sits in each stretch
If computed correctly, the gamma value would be -258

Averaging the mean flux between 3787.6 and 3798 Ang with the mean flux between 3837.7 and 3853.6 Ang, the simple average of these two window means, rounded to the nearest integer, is 21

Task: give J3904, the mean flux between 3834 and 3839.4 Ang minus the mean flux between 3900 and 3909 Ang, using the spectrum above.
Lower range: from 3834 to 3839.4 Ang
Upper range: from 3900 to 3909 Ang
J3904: -16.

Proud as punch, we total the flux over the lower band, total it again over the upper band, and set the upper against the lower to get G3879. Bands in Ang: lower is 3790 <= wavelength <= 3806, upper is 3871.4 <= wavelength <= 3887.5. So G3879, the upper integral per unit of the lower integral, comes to 1.4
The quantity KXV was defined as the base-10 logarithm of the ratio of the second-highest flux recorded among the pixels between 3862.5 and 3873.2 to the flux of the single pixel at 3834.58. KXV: 0.52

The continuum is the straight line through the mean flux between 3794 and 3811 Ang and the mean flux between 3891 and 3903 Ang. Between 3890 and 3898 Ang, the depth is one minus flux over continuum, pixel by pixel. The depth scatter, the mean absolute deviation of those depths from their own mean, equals 0.15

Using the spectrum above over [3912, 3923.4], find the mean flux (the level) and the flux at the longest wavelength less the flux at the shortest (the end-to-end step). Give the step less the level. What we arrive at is -34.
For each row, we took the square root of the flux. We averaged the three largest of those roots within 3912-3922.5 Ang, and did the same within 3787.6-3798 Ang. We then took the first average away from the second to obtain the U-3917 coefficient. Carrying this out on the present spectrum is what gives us -1.2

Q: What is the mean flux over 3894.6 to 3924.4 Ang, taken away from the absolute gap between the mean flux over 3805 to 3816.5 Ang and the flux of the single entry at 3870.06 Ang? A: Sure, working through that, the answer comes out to -26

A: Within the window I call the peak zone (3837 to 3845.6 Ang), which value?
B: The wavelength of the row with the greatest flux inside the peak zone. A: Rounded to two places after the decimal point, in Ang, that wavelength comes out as 3845.19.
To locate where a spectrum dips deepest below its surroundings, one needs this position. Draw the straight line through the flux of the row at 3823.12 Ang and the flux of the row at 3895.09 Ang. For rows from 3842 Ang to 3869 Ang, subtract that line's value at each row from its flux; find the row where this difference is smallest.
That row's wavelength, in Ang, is 3842.54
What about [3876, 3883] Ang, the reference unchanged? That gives 3882.56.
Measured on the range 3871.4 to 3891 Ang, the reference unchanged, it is 3888.82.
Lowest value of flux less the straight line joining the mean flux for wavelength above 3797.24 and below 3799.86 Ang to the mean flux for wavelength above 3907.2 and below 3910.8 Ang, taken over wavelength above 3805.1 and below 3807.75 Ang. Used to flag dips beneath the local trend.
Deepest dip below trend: 9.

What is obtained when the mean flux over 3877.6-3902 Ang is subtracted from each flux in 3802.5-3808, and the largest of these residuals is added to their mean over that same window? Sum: 8.2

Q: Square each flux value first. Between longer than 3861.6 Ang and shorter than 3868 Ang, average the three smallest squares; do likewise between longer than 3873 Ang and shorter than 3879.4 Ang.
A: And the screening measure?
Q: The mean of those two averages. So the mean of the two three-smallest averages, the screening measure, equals 815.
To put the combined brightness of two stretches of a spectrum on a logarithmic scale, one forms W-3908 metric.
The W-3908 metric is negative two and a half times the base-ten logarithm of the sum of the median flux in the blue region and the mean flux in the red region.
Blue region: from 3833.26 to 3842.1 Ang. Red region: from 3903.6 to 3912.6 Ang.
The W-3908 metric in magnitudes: -4.11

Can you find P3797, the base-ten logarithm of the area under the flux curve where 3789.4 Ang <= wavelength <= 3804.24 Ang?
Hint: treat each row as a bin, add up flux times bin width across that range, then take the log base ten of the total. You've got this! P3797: 2.38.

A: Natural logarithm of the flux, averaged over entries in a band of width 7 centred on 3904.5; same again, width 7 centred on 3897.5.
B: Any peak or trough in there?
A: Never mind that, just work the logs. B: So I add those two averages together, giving 6.47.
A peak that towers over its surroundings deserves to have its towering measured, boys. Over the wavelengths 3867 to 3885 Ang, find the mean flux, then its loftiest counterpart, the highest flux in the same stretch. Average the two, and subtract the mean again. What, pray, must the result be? 3.0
